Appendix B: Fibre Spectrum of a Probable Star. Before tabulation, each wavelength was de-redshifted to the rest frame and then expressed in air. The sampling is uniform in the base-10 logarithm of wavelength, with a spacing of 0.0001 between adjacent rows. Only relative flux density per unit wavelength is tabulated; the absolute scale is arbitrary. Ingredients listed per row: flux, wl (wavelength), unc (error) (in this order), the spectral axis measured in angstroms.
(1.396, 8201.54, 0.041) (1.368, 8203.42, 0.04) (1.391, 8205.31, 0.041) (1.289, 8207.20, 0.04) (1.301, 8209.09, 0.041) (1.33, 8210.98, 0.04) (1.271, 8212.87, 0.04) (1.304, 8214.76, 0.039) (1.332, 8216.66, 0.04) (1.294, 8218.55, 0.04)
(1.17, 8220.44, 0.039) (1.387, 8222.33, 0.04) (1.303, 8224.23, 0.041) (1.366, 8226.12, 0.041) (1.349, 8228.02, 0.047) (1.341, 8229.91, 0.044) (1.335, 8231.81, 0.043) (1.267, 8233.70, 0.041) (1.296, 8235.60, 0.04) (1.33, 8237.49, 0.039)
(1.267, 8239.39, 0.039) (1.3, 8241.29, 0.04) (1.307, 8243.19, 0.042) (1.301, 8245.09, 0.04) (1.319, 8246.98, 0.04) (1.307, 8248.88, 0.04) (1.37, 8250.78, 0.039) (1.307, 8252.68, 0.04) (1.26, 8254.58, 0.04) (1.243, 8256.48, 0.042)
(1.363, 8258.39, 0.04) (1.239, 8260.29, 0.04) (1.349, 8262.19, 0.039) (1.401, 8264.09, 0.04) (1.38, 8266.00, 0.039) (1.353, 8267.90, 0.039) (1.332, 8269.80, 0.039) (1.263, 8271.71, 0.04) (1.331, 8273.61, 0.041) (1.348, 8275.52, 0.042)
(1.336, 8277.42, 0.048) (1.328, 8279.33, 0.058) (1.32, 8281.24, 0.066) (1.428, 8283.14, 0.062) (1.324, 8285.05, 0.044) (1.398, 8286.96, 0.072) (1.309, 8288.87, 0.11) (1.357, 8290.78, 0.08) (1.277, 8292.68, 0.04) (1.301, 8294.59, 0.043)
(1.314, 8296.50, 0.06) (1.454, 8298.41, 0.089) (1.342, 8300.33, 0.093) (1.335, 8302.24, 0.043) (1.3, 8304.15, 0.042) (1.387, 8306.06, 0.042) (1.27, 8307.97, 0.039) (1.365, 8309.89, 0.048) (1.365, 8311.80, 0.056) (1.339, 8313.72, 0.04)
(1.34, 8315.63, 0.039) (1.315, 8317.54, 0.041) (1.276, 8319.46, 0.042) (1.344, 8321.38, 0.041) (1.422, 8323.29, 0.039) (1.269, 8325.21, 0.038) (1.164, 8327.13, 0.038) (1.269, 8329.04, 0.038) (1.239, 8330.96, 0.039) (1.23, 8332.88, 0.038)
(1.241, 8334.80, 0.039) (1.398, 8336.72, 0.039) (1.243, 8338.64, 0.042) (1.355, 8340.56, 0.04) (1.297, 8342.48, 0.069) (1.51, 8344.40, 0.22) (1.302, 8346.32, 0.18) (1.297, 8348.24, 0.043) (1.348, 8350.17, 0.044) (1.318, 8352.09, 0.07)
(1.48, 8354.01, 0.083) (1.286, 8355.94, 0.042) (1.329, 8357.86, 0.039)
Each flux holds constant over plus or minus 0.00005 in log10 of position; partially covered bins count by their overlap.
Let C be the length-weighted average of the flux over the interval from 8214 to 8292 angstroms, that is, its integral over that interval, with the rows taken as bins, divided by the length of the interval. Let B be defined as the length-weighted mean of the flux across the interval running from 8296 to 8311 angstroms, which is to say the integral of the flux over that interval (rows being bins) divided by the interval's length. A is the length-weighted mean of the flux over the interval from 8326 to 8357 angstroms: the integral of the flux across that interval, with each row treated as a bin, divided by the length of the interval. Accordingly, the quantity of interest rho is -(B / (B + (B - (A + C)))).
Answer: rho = -22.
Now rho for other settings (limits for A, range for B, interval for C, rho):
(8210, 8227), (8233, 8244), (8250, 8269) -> 30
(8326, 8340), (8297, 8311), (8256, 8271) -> -13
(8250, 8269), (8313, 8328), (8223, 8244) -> 56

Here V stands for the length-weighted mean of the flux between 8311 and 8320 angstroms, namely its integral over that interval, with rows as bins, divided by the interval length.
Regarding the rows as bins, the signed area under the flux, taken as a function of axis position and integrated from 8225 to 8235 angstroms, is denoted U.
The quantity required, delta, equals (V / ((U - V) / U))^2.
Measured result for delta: 2.18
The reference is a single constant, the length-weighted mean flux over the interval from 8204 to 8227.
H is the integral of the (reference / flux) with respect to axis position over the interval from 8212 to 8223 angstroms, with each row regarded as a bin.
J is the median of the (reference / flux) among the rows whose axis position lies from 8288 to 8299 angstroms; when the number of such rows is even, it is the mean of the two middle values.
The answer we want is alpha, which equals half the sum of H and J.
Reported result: 6.1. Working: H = 11.2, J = 1.00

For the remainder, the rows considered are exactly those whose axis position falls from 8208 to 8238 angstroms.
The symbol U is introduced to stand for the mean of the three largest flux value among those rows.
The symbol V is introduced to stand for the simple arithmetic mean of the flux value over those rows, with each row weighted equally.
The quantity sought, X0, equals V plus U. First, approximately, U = 1.37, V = 1.31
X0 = 2.68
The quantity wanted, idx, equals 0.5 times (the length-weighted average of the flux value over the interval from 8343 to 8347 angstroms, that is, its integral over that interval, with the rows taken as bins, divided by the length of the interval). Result 0.701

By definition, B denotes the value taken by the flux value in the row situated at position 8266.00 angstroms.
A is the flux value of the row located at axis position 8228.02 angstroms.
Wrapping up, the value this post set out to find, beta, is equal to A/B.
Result 0.98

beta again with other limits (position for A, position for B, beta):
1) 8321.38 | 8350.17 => 1.00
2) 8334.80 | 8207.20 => 0.96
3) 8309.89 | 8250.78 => 1.00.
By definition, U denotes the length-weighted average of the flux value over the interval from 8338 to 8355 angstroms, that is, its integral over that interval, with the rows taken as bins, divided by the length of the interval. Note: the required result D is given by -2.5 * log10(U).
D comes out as -0.327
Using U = 1.35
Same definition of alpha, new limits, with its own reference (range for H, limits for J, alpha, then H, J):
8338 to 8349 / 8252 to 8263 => 5.9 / 10.8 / 1.02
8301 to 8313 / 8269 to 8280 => 6.4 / 11.8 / 0.99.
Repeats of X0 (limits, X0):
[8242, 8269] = 2.71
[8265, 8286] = 2.73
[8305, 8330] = 2.71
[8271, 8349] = 2.79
